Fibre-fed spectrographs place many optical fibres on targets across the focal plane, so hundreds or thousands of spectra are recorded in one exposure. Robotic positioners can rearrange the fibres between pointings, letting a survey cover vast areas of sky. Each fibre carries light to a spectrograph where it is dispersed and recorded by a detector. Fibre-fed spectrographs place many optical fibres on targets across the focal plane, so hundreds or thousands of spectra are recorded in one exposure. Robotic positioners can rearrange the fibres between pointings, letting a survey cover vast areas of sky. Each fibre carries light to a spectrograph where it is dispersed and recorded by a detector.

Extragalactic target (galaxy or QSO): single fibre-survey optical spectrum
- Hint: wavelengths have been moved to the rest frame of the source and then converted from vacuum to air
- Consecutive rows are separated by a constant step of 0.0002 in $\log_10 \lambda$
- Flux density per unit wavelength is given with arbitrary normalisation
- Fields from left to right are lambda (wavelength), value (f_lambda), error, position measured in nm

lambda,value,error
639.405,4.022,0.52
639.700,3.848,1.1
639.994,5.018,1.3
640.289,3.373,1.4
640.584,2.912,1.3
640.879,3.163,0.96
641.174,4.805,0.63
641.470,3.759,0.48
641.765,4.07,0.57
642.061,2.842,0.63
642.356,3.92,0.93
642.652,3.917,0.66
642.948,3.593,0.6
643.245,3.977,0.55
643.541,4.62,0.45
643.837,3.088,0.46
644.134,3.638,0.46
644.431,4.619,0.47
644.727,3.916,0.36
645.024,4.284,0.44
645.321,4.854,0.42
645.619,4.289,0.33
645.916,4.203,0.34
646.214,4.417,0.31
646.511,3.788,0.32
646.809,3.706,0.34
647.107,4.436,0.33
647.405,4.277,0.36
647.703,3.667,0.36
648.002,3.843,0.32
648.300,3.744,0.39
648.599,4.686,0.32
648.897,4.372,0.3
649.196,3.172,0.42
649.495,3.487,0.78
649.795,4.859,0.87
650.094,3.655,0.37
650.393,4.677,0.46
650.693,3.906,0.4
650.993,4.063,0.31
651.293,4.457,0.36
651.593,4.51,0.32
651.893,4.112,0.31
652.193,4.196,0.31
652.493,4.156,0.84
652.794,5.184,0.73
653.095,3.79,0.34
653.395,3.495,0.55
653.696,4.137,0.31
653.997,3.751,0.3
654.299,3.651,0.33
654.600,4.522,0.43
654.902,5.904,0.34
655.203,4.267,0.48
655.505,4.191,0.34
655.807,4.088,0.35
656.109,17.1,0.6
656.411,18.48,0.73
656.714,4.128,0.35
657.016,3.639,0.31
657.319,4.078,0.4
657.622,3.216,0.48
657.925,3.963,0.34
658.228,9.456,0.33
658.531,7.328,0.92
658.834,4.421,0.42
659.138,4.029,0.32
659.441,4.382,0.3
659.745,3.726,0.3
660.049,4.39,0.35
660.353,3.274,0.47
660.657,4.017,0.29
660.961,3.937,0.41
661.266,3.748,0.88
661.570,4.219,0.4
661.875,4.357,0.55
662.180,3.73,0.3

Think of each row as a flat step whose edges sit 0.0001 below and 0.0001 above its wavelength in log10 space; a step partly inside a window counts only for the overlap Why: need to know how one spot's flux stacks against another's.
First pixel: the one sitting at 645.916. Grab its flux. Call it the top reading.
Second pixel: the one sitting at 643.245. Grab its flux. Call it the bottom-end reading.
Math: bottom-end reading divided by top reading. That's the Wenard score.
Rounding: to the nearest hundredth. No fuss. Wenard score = 0.95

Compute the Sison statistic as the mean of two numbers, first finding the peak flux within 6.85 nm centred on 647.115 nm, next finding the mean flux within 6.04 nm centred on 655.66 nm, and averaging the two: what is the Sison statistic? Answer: 5.4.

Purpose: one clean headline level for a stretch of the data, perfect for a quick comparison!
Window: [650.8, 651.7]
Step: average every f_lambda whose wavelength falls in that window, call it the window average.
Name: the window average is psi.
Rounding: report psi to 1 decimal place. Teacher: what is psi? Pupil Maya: 4.3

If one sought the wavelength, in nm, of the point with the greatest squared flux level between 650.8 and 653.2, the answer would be 652.794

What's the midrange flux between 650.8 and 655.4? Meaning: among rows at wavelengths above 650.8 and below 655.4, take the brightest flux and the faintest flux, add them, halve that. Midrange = 4.70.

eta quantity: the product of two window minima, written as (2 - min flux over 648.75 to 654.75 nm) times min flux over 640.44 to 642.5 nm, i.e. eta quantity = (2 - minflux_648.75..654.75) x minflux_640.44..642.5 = -3.33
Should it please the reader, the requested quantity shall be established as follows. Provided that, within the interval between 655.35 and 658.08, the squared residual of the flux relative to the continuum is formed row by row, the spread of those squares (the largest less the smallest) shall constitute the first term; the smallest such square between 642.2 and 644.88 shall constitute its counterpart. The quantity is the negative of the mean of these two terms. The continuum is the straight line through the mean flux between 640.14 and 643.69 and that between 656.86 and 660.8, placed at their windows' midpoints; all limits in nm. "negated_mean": -98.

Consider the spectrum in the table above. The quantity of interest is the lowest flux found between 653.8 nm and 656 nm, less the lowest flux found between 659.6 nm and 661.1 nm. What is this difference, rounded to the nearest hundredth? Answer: 0.38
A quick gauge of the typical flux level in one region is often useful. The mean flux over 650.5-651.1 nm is 4.0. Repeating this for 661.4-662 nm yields 4.3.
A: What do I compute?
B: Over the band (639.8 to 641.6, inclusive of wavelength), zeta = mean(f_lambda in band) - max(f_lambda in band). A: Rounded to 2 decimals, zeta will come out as -1.18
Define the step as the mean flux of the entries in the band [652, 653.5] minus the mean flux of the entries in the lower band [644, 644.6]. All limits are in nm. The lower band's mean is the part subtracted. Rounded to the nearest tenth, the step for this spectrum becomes 0.0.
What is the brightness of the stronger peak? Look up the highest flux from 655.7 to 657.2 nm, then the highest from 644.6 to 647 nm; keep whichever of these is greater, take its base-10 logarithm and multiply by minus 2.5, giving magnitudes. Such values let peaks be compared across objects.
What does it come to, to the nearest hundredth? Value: -3.17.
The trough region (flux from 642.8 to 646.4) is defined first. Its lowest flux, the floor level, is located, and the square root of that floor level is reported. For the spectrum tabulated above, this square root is 1.76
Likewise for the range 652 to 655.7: 1.87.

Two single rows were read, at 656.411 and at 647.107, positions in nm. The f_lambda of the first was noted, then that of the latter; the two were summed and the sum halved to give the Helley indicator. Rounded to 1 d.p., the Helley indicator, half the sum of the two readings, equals 11.5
